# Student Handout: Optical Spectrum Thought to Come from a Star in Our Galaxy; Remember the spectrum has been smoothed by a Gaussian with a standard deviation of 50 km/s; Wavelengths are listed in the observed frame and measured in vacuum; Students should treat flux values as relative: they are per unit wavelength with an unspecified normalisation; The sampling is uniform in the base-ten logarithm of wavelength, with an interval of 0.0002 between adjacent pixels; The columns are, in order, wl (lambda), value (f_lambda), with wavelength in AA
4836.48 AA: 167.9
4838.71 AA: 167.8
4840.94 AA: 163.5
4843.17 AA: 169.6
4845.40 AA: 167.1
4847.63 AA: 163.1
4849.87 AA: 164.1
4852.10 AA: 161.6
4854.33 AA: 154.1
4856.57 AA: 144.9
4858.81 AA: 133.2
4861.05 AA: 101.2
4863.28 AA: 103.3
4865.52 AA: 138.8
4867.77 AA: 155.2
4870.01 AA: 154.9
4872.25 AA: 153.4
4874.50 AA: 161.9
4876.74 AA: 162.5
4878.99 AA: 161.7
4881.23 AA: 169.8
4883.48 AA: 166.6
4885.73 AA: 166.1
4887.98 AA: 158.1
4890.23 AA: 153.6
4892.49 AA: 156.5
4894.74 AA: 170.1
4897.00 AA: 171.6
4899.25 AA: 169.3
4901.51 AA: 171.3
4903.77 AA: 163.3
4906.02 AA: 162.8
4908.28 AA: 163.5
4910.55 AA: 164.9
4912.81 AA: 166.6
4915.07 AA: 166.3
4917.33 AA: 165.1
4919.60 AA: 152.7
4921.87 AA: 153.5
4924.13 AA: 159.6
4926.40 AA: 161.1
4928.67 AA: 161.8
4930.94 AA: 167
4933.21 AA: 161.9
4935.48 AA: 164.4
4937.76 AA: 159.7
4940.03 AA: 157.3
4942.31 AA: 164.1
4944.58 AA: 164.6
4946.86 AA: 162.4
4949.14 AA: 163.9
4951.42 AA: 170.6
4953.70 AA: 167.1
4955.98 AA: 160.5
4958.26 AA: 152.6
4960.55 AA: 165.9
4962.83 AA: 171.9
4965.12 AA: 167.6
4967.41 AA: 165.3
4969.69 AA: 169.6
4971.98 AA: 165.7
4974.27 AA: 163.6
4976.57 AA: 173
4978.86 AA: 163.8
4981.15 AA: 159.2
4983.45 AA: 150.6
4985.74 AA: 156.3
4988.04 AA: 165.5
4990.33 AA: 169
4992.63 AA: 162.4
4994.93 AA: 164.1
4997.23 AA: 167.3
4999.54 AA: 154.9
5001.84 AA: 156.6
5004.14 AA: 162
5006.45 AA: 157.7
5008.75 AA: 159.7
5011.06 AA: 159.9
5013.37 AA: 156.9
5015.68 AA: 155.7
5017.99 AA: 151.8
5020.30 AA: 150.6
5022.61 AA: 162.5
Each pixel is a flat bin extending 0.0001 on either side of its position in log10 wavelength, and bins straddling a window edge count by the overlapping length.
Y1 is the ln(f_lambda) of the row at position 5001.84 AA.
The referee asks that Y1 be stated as 5.05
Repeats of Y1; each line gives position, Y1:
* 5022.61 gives 5.09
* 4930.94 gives 5.12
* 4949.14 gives 5.10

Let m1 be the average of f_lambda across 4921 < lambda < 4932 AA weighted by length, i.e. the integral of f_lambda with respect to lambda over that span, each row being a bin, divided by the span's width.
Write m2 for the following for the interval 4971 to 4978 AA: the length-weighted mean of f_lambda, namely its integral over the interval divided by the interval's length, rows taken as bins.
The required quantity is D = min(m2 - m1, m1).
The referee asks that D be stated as 6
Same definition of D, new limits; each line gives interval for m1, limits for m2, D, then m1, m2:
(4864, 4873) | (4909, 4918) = 17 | 148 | 166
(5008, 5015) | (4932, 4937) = 4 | 158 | 163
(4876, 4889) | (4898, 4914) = 2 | 164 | 166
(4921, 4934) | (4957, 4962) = -1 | 161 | 160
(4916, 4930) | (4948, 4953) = 8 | 159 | 167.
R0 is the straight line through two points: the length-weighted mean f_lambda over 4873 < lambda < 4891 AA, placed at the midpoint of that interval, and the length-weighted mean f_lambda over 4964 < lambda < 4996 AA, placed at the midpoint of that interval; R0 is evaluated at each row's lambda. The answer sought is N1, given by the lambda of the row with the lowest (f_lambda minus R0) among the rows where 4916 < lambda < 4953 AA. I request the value 4919.60 AA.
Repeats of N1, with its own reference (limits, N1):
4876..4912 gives 4890.23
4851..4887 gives 4861.05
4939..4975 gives 4958.26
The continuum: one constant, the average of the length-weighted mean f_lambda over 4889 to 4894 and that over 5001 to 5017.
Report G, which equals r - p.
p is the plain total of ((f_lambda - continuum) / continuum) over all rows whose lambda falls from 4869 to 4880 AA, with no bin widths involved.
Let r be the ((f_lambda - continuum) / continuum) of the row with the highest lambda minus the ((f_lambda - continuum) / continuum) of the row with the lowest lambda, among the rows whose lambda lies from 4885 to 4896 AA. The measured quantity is -0.03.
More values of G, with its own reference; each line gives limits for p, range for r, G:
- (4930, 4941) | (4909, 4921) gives -0.23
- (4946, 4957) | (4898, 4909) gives -0.28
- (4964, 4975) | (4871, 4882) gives -0.18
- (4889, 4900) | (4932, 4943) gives -0.21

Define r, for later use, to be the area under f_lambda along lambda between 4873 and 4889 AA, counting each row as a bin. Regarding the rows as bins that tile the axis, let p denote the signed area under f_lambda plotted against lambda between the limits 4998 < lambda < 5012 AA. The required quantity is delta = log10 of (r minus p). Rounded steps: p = 2221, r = 2618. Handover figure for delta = 2.60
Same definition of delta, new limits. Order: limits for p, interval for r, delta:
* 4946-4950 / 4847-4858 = 3.03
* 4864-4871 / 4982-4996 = 3.09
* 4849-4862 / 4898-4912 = 2.66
